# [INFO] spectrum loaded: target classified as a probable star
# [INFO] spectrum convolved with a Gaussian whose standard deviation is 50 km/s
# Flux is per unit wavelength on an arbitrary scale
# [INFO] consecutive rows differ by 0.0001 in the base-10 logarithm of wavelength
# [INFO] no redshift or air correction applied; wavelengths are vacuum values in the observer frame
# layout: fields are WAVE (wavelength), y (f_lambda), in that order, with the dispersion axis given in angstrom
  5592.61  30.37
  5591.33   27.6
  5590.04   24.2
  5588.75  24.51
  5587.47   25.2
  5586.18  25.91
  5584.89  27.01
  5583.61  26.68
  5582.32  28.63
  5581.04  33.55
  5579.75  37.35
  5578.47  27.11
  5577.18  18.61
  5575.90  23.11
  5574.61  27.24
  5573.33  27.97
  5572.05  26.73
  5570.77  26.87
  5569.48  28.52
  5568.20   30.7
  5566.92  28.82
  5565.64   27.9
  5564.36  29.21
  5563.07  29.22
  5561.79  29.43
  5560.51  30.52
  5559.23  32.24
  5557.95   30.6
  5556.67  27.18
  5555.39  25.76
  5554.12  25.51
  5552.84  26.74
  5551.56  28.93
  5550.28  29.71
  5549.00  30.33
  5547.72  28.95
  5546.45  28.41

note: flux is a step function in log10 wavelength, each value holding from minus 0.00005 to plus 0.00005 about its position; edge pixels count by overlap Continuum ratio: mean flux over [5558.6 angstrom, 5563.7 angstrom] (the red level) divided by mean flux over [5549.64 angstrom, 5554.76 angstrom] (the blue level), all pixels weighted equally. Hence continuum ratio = 1.095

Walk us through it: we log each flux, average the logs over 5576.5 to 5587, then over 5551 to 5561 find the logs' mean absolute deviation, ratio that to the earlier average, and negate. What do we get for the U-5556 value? -0.023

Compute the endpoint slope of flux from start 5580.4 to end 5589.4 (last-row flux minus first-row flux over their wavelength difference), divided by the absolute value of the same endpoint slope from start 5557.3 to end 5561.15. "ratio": -37.5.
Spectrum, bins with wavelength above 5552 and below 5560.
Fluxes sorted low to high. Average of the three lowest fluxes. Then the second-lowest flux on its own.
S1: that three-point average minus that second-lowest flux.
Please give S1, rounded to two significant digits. 0.24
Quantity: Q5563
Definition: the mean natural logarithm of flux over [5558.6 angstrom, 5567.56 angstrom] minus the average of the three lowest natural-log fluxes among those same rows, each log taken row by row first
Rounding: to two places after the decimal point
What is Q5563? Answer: 0.03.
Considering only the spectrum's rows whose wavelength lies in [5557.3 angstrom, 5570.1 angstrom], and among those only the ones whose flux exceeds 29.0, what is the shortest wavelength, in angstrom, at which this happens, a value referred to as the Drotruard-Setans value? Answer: 5557.95 angstrom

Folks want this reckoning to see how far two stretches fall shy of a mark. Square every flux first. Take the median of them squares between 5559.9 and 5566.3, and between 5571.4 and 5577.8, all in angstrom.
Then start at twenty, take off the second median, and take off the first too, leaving -1548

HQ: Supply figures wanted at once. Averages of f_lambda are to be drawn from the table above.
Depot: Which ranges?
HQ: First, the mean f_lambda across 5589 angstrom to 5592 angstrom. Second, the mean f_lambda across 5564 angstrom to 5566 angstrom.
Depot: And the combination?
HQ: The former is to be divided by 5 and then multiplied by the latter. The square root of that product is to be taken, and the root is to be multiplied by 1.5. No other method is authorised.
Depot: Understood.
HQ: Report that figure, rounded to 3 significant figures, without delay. 18.2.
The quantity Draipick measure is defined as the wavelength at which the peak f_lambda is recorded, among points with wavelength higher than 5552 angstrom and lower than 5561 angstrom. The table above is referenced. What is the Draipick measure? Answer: 5559.23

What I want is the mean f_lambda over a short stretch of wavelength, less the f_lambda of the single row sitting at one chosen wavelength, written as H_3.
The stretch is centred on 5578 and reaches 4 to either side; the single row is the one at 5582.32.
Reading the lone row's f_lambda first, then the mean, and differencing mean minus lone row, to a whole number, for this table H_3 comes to -1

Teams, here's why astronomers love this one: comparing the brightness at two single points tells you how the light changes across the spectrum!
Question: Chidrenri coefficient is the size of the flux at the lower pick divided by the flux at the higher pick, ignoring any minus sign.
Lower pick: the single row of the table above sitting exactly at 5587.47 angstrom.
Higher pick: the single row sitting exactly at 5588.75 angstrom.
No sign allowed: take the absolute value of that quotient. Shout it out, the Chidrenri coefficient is 1.0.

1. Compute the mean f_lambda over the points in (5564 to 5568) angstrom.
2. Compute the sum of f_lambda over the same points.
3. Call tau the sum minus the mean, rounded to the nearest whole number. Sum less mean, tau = 57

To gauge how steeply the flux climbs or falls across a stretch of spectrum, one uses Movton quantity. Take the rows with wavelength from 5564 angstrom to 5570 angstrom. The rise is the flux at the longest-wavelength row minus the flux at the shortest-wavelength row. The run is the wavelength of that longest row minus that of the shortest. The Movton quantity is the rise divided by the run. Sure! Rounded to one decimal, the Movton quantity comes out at -0.1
